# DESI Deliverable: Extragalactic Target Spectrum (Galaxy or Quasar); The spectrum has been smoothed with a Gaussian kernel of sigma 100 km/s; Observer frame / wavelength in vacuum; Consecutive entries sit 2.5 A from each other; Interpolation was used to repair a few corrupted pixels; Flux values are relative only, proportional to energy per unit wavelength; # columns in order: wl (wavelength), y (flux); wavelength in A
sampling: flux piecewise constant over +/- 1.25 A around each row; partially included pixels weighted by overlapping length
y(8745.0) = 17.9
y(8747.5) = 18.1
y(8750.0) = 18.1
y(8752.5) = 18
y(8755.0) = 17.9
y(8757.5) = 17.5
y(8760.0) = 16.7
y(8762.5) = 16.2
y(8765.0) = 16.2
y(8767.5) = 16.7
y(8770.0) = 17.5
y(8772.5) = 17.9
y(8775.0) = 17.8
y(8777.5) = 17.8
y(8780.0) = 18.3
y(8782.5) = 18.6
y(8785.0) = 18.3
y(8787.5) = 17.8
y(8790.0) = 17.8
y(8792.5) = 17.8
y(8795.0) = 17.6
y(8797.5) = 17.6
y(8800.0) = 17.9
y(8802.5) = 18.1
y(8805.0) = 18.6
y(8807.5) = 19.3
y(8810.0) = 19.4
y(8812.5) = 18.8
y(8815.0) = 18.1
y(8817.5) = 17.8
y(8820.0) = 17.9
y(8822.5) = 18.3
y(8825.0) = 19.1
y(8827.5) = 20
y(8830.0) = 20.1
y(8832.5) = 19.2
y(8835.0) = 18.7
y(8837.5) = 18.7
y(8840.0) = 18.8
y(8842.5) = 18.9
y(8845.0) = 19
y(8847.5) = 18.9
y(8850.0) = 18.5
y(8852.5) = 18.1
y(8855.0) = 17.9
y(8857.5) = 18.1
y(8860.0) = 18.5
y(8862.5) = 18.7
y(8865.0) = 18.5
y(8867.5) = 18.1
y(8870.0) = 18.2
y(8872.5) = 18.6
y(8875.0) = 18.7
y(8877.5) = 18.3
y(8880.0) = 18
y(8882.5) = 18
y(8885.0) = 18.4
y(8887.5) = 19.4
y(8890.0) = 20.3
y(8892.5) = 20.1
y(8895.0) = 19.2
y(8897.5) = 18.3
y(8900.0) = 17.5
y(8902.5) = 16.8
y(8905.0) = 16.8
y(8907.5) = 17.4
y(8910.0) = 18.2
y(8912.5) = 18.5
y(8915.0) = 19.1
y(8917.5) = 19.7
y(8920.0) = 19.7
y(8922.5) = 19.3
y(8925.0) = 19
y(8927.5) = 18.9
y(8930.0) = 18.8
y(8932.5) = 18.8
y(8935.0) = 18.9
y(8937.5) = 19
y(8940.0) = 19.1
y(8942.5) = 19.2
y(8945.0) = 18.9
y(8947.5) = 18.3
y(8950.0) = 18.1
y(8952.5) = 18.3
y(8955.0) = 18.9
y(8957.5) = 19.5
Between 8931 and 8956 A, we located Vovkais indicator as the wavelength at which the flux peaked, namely 8942.5 A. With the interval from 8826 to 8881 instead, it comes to 8830.0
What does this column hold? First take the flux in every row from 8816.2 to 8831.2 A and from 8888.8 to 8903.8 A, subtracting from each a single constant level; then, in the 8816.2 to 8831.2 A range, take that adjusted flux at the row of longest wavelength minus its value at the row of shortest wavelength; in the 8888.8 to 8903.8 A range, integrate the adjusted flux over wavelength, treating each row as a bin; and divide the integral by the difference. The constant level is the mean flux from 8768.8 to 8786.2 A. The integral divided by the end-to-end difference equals 4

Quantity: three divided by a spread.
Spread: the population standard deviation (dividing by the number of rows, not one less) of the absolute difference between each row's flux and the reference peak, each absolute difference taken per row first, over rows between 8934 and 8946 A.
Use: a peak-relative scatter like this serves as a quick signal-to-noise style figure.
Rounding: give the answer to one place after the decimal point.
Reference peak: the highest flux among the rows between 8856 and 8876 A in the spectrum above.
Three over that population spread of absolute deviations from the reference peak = 25.7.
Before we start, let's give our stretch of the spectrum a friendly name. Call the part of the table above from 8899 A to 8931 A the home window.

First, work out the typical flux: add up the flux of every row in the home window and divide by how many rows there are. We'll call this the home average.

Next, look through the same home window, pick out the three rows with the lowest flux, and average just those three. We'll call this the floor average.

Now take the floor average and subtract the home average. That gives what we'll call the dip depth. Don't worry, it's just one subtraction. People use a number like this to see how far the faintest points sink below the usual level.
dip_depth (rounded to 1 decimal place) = -1.4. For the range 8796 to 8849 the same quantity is -1.0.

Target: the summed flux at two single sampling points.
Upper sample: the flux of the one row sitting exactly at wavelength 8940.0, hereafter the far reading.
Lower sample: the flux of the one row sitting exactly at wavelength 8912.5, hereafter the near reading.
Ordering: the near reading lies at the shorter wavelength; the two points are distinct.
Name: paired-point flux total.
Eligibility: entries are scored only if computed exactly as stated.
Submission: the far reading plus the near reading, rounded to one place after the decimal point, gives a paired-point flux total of 37.6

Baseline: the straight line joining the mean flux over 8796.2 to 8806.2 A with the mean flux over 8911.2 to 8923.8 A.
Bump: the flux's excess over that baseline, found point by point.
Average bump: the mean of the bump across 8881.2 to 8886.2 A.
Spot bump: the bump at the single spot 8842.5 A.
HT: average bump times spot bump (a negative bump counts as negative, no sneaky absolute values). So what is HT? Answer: -0.30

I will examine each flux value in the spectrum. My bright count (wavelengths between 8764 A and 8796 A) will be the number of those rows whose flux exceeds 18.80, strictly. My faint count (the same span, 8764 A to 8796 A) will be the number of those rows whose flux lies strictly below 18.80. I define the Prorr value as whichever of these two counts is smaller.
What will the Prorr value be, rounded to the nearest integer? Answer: 0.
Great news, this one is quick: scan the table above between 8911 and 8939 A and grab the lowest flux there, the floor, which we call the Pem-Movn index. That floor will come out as 18.5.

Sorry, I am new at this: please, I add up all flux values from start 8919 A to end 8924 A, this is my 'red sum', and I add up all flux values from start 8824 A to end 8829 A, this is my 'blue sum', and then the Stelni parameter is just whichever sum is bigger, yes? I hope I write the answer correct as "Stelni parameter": 39.1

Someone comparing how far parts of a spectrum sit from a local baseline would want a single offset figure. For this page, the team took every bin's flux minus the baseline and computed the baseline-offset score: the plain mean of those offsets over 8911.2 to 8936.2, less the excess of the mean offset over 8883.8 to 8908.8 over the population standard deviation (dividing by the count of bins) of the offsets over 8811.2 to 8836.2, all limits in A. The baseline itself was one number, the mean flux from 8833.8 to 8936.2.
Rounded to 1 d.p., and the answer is 1.4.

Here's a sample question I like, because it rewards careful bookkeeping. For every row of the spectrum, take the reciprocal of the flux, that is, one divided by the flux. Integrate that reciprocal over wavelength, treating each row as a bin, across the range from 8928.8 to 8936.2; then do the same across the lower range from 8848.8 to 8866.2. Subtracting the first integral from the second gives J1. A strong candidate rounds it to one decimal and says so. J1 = 0.6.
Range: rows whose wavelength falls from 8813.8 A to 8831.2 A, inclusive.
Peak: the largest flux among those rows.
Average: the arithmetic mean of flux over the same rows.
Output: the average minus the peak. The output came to -1.3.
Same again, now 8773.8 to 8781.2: -0.3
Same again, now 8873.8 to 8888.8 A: -0.9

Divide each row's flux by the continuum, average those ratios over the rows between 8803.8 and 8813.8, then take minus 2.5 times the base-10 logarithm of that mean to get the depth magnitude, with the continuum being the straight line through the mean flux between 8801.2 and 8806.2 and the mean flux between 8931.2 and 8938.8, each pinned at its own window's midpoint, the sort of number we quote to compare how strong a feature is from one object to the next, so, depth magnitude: -0.038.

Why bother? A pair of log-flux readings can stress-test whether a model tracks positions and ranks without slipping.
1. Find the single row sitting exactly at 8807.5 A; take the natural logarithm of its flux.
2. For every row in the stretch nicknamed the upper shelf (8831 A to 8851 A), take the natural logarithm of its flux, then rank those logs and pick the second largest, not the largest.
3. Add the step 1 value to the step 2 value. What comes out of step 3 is 5.90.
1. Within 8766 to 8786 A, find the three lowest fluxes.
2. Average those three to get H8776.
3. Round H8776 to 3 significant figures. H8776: 17.3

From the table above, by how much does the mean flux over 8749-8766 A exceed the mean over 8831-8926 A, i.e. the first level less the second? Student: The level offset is -1.35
